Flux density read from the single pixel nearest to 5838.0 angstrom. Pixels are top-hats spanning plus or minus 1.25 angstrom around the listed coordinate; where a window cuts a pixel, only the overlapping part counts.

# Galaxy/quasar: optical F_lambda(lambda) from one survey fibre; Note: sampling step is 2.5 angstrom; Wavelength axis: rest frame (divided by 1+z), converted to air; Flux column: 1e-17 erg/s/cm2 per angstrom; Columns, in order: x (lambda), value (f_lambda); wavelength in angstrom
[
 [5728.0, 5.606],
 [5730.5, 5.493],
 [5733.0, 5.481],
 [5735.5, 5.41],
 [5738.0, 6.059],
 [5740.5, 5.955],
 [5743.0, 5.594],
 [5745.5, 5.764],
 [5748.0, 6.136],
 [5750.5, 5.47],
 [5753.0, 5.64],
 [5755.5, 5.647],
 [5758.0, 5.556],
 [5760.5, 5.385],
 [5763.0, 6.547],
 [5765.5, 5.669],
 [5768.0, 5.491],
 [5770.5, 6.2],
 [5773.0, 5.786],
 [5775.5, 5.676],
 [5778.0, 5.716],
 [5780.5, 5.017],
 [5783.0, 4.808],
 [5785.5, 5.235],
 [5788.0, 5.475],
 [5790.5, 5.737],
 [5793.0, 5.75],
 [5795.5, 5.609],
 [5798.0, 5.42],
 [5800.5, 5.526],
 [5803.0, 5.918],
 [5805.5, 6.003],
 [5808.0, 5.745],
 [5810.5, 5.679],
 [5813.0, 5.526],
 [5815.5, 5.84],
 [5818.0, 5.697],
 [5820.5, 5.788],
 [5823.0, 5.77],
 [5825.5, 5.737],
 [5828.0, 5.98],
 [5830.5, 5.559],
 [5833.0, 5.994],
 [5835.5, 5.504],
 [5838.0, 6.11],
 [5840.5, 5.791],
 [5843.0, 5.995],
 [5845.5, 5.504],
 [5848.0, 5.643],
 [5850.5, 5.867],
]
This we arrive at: 6.11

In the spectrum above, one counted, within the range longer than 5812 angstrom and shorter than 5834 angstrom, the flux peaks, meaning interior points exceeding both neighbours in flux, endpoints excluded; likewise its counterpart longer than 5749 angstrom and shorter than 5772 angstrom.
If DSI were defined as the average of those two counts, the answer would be 2.50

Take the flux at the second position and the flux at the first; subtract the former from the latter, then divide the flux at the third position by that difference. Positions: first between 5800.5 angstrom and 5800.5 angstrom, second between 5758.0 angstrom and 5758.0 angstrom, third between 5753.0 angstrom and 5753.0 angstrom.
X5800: -188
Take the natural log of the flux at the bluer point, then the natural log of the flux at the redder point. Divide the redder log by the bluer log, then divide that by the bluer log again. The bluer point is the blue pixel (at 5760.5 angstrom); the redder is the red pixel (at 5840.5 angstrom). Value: 0.62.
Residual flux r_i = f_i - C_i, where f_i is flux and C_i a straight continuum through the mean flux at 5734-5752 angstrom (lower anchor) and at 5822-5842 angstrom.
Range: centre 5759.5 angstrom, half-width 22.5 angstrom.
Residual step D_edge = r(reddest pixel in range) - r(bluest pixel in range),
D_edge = -1.06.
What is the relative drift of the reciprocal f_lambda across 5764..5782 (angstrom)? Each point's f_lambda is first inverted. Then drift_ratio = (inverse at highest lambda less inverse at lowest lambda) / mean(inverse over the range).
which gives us 0.13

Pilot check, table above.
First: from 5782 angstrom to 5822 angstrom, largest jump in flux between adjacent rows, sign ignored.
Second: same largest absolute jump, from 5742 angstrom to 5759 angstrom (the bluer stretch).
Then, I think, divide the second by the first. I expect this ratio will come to 1.56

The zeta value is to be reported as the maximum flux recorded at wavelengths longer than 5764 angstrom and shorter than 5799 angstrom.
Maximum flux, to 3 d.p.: 6.200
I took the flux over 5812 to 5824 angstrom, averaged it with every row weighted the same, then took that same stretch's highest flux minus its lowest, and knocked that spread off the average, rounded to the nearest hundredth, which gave 5.41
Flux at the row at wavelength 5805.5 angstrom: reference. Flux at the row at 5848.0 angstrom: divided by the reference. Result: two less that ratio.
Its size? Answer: 1.06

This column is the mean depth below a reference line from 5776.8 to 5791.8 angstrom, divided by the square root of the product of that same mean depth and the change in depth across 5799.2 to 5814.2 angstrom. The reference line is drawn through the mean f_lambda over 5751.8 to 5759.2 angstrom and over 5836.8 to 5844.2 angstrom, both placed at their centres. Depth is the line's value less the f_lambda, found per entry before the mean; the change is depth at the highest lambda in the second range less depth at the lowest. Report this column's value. 2.79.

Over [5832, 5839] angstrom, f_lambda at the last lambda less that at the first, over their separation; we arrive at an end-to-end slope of 0.023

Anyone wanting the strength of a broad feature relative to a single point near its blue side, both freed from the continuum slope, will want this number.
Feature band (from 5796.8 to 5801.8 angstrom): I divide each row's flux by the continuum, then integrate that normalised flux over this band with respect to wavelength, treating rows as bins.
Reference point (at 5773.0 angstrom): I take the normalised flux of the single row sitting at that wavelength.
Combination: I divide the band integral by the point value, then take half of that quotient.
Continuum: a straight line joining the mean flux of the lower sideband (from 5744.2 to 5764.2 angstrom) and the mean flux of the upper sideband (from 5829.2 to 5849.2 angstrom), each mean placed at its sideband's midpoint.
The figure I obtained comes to 2.37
